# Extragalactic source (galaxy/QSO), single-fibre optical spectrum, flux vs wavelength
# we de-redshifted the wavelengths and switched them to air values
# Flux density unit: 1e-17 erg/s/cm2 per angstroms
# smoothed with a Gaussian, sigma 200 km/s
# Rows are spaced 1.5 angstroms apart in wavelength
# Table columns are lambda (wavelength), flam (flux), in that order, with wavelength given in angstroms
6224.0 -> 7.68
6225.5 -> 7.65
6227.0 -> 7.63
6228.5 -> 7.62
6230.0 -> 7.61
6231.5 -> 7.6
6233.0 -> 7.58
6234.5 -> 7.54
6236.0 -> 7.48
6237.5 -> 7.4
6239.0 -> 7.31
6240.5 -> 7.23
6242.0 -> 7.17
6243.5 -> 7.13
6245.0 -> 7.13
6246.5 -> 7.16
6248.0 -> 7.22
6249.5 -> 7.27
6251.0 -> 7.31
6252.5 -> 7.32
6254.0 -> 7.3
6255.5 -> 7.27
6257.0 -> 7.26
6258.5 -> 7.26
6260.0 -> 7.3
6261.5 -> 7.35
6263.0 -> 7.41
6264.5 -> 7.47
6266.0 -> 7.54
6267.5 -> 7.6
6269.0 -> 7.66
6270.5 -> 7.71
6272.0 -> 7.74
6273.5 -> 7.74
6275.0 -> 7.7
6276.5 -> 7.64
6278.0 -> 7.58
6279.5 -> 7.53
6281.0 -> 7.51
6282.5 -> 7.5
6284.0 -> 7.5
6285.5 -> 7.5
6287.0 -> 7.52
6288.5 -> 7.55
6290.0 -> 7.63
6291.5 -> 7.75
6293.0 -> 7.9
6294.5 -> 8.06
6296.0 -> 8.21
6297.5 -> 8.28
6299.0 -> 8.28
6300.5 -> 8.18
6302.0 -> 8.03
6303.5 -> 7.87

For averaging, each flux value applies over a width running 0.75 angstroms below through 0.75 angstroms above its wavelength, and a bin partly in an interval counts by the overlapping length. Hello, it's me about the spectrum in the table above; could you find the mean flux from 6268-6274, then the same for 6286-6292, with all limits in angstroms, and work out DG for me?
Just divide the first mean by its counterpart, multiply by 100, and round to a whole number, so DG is 101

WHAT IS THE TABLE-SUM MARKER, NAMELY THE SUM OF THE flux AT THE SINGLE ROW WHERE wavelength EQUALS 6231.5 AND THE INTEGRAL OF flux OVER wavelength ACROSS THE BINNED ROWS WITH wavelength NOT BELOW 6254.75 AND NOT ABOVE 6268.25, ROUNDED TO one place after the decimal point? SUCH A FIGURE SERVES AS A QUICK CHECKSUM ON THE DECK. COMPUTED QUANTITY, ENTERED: 107.3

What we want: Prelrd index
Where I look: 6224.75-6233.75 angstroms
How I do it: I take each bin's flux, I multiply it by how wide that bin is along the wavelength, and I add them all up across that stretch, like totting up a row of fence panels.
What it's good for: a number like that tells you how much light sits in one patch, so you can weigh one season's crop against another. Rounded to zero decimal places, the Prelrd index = 69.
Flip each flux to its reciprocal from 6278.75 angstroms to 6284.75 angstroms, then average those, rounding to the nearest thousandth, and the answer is 0.133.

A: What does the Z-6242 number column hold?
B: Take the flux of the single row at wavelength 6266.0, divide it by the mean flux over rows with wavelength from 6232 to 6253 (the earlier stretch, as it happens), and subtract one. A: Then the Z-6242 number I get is 0.03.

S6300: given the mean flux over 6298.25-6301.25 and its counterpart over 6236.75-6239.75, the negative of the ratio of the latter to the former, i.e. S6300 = -0.89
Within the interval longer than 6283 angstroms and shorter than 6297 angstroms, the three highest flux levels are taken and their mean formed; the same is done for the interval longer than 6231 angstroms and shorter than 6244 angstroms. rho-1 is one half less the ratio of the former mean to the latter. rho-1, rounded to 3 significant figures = -0.564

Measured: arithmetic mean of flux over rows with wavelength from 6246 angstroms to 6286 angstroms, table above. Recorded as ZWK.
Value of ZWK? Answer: 7.5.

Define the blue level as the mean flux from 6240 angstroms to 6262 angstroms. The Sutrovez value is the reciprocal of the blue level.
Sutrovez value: 0.138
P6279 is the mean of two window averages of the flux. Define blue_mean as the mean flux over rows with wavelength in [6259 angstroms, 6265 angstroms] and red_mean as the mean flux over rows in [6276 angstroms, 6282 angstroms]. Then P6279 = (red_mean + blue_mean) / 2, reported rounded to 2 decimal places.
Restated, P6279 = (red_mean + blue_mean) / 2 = 7.47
